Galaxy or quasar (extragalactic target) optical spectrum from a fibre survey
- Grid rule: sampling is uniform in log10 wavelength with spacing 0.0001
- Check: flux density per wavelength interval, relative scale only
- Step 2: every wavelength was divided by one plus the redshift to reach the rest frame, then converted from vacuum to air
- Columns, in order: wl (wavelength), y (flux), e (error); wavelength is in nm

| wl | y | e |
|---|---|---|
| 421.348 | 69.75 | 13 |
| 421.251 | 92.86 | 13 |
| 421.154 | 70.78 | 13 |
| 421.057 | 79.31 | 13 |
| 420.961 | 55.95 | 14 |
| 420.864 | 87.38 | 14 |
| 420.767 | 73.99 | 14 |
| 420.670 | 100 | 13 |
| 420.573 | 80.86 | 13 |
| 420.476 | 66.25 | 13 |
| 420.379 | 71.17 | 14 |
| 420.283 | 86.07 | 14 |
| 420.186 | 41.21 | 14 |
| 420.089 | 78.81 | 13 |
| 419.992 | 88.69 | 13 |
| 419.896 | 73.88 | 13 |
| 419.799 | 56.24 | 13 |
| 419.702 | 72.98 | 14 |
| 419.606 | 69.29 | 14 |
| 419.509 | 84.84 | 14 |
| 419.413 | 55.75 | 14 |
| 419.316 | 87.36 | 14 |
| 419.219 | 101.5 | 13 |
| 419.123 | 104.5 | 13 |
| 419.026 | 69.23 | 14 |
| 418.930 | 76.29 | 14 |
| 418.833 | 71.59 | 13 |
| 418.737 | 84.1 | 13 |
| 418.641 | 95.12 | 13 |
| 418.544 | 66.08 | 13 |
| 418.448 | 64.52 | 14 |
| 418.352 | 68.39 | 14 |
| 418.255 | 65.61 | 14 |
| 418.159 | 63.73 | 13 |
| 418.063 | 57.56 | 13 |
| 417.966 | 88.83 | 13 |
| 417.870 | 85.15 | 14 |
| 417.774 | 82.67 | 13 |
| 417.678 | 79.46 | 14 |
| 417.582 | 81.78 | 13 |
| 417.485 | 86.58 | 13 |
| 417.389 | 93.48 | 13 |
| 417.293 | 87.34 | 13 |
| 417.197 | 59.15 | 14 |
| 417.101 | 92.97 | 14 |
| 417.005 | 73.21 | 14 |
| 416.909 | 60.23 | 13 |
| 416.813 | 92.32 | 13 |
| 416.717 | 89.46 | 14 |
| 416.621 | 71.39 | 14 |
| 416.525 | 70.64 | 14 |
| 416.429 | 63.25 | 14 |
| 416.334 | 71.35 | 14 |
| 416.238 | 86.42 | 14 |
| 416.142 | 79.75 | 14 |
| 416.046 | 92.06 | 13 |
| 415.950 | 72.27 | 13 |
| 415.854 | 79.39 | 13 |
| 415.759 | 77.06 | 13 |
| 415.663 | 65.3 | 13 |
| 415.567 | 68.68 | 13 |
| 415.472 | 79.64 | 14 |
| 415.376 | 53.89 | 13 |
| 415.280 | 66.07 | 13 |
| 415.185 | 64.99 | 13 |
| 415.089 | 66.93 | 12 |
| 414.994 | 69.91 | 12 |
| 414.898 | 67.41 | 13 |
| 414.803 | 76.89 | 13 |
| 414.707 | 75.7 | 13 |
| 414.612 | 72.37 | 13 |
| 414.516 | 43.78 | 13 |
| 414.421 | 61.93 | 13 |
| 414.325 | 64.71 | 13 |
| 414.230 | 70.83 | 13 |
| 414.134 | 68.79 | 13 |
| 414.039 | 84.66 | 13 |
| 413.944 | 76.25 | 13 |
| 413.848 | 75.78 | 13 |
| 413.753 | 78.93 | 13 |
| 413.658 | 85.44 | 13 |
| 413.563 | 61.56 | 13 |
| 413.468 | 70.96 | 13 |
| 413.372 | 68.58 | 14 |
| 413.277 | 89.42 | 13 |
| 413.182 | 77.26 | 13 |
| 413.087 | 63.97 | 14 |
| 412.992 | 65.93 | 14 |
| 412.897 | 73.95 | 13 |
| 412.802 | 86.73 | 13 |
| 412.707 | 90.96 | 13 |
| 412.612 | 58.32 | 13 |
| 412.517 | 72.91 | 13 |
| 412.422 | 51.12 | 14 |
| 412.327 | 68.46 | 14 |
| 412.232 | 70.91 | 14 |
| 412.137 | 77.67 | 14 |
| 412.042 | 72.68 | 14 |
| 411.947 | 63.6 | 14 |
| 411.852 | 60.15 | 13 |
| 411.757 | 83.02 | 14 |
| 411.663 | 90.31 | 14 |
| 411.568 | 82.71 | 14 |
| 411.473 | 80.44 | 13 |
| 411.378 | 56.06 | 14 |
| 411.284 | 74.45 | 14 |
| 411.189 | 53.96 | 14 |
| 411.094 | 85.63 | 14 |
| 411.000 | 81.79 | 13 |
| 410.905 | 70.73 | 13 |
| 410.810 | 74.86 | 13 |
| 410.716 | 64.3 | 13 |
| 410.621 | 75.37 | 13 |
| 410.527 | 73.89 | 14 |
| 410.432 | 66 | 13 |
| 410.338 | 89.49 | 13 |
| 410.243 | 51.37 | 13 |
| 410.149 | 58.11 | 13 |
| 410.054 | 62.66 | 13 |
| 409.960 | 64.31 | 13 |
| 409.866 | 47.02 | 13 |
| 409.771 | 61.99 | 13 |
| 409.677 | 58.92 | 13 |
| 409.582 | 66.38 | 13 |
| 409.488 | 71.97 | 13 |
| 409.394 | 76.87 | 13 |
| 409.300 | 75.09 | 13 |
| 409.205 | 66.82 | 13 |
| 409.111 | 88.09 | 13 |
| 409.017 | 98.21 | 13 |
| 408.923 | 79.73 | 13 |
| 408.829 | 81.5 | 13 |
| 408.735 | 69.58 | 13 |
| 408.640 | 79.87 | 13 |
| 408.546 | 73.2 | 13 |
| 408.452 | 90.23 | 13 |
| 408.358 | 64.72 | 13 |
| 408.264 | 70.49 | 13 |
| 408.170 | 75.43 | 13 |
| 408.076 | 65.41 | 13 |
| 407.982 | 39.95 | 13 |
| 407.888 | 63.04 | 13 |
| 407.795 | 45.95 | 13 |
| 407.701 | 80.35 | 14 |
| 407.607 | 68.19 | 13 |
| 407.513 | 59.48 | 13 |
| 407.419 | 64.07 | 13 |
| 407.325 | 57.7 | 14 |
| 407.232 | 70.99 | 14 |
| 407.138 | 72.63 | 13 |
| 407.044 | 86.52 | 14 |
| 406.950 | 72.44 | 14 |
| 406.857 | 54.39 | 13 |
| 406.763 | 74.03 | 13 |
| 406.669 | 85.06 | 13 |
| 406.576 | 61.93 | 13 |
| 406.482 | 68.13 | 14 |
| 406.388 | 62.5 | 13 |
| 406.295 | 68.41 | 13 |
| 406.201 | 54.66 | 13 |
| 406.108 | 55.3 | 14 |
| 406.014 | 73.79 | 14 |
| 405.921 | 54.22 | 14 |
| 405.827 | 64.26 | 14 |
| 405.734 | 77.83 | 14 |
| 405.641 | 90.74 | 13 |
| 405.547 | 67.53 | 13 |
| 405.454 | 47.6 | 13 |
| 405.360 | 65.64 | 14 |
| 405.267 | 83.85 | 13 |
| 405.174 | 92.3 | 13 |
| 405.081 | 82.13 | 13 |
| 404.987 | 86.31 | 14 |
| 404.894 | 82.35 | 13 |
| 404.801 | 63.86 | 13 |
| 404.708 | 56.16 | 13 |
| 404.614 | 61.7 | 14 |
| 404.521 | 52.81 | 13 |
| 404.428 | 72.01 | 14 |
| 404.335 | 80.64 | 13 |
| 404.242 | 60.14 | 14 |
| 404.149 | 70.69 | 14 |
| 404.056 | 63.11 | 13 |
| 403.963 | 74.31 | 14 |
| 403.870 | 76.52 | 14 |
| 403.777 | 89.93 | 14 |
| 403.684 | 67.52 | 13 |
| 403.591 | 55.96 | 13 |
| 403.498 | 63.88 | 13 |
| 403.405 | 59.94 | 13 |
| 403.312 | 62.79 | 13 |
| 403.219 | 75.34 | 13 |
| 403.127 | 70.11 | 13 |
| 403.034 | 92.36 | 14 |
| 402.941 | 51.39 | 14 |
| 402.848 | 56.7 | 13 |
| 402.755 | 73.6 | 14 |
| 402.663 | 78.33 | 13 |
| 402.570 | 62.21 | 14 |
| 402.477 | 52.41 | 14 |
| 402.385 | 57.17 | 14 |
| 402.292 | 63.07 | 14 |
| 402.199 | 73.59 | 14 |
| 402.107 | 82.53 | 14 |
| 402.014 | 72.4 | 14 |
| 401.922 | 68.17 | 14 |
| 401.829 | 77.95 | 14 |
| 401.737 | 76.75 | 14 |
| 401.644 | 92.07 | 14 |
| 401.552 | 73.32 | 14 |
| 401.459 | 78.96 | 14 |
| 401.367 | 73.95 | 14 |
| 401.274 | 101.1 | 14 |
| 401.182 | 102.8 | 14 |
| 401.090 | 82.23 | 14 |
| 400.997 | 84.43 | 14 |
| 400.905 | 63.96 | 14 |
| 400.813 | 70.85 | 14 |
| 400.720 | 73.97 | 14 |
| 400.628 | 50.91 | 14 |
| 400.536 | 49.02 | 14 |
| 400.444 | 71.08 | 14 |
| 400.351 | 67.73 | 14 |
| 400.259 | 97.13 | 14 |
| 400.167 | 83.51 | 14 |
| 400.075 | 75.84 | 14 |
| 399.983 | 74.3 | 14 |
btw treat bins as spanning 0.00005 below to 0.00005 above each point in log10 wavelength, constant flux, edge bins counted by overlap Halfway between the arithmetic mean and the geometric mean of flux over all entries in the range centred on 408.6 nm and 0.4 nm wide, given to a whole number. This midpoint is 78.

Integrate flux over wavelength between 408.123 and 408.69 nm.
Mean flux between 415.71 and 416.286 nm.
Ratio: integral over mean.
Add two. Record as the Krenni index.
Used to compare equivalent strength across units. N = 2.53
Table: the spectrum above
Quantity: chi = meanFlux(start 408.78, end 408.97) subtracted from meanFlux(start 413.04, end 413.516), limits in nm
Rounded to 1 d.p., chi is -6.6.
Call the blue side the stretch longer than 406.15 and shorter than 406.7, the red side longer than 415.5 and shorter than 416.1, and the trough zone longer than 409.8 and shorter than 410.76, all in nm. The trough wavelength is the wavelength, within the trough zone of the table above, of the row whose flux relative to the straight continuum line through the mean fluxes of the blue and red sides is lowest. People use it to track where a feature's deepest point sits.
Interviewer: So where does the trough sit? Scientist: 409.866 nm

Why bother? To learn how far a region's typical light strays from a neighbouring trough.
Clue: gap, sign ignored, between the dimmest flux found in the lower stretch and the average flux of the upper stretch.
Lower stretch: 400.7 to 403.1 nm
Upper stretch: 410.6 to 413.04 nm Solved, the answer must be 21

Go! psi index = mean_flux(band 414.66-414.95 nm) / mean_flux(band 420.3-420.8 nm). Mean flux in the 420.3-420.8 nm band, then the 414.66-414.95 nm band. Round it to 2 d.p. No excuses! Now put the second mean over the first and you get 0.93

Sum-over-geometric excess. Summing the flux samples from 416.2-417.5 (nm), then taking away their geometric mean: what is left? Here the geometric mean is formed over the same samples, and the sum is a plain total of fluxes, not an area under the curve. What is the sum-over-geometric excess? 1020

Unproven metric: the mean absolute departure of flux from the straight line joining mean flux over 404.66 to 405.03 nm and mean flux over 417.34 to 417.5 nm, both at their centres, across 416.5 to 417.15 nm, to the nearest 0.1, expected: 12.6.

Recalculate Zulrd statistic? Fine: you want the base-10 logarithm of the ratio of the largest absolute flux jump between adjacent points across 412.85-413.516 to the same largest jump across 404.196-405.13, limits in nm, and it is 0.0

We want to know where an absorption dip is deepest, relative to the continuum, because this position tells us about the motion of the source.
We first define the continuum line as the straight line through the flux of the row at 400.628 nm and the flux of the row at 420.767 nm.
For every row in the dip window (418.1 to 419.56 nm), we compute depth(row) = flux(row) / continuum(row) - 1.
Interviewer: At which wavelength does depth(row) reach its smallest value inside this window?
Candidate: 419.413 nm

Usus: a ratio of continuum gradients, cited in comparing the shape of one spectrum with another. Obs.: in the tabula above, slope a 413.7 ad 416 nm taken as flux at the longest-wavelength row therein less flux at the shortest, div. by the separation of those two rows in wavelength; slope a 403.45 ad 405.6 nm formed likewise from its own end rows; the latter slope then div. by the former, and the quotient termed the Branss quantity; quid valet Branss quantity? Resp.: -0.6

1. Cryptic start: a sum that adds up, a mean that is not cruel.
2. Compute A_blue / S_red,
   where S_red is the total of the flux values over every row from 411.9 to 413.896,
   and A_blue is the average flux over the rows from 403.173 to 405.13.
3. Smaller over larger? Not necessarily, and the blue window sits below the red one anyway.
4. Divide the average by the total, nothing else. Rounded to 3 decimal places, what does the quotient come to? 0.046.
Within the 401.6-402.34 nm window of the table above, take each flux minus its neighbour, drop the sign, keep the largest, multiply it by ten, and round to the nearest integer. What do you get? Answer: 153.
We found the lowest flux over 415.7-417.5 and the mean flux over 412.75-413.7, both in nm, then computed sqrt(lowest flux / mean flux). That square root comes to 0.89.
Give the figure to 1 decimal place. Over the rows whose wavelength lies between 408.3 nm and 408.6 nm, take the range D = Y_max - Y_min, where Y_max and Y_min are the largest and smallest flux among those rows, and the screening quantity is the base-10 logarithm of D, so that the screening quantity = 1.4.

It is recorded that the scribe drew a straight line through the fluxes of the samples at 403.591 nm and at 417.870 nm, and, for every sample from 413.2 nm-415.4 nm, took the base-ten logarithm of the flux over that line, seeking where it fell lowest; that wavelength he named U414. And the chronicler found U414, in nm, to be 414.516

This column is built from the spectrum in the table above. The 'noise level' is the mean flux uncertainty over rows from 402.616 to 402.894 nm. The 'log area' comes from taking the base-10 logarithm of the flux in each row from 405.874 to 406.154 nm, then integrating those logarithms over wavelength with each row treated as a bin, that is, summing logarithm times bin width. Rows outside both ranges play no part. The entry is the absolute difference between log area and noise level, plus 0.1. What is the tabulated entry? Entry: 12.9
